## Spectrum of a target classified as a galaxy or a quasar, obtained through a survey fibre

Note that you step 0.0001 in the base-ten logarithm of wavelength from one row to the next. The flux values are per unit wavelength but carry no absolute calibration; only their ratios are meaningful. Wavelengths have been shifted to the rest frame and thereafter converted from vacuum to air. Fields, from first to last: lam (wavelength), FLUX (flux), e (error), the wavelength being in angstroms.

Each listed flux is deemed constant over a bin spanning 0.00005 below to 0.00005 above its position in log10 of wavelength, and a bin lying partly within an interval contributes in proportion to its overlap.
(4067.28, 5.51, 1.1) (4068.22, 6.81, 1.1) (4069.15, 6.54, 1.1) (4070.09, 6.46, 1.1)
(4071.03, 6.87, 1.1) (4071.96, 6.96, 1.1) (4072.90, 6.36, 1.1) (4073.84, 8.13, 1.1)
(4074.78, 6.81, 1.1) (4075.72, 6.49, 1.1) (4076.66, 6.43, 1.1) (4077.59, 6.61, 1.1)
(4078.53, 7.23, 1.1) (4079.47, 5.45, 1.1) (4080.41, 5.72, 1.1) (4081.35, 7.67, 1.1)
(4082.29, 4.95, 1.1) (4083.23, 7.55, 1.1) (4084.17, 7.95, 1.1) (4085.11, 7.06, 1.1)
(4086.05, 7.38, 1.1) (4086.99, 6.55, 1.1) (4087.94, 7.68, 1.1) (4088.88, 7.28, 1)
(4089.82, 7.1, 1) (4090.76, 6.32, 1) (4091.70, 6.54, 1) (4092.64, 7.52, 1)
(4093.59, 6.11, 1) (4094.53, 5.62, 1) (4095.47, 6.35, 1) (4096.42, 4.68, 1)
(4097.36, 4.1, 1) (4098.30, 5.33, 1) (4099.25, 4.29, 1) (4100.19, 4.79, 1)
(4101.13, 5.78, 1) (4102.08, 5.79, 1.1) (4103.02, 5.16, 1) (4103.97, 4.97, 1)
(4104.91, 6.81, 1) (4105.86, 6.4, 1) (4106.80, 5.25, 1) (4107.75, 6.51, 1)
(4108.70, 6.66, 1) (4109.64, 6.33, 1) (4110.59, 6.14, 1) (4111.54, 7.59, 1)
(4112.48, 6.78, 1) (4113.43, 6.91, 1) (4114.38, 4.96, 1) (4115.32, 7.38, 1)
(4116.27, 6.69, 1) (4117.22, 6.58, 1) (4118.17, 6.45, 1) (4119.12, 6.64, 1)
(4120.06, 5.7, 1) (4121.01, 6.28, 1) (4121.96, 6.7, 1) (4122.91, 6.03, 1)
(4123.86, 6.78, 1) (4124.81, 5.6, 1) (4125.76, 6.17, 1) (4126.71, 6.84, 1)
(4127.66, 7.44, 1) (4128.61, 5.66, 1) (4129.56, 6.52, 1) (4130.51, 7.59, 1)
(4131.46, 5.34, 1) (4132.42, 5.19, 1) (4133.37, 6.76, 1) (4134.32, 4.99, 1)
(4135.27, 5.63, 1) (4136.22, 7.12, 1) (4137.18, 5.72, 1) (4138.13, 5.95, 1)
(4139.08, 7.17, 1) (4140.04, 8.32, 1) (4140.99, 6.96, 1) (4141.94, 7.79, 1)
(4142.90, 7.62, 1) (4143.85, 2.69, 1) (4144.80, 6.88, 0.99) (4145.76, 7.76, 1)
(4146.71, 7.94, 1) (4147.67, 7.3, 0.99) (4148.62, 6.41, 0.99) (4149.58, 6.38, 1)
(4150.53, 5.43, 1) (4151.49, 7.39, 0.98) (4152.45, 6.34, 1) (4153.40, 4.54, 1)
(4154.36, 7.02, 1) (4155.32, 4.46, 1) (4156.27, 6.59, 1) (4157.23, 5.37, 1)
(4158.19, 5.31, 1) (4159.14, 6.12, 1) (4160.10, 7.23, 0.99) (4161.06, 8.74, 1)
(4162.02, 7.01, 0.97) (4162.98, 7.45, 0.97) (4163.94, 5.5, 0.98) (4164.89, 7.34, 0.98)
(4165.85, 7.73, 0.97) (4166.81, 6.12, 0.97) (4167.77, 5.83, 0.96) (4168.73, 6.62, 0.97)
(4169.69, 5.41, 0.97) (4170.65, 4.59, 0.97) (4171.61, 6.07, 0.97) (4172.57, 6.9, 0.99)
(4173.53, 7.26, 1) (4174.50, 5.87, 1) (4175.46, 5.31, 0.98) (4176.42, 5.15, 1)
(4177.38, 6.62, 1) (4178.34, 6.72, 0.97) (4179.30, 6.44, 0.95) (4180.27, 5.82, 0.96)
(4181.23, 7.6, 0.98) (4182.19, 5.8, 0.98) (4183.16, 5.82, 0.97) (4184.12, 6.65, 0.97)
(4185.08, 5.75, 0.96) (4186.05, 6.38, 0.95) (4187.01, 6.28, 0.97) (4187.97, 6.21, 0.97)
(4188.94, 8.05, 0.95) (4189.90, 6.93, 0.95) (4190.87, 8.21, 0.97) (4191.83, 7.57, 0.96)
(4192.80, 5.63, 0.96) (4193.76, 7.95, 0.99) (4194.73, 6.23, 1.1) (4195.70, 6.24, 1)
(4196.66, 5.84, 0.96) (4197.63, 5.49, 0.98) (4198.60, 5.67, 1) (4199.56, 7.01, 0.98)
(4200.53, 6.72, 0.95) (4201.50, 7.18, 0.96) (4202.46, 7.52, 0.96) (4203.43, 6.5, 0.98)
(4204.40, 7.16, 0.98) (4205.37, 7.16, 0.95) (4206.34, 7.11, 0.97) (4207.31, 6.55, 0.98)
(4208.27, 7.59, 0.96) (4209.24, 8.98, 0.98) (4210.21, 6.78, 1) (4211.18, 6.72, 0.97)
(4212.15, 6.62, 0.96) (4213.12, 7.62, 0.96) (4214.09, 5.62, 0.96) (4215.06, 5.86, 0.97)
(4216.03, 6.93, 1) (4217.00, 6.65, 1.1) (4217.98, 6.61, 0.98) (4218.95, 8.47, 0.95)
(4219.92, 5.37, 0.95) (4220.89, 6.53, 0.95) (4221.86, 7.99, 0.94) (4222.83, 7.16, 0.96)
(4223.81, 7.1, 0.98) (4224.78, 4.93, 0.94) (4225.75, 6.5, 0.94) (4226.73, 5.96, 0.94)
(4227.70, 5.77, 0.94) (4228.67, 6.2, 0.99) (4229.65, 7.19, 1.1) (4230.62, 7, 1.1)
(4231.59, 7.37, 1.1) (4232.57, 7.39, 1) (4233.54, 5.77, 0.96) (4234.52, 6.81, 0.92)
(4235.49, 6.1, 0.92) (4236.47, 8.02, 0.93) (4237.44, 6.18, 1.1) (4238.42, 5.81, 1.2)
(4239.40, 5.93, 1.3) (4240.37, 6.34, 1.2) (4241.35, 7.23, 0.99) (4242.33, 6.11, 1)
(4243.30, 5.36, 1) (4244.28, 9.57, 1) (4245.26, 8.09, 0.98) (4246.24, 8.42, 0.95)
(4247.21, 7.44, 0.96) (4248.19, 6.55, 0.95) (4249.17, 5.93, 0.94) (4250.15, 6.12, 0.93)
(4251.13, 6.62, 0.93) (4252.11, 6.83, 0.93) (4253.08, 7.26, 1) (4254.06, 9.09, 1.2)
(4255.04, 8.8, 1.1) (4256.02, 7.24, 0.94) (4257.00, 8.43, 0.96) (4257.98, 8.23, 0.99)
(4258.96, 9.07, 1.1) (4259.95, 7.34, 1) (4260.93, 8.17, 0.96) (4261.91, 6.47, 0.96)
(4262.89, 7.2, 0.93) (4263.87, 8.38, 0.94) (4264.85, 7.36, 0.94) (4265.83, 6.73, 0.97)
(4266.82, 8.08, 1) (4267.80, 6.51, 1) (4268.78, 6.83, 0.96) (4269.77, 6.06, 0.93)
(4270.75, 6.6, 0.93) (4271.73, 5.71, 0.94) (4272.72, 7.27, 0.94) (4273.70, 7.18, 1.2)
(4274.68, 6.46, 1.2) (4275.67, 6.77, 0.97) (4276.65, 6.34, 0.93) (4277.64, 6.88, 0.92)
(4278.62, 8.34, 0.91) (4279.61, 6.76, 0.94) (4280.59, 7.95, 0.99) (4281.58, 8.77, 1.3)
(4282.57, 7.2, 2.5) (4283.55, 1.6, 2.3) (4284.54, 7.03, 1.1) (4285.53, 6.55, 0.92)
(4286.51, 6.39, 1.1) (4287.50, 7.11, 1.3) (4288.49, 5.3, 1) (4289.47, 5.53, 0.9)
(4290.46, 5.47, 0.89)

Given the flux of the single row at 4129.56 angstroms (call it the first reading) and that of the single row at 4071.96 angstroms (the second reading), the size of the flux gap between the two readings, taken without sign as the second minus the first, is 0.44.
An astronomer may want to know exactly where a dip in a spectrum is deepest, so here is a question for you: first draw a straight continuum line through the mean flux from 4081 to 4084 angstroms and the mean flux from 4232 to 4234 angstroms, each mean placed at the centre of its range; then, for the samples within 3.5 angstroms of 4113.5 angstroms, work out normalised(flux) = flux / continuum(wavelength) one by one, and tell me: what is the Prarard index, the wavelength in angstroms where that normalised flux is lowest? 4114.38 angstroms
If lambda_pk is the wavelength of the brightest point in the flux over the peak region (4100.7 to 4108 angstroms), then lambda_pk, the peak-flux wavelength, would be 4104.91 angstroms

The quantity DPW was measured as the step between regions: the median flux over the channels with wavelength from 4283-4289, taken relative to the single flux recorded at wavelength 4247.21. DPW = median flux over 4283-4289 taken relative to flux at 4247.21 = -0.97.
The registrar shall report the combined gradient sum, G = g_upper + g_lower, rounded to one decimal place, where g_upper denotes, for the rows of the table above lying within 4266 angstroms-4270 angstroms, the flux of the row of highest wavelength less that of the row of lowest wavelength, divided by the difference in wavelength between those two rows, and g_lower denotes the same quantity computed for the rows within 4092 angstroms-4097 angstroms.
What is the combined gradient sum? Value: -1.4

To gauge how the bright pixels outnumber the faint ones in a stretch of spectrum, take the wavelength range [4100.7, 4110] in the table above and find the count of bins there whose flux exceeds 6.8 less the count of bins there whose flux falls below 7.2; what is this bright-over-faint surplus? -9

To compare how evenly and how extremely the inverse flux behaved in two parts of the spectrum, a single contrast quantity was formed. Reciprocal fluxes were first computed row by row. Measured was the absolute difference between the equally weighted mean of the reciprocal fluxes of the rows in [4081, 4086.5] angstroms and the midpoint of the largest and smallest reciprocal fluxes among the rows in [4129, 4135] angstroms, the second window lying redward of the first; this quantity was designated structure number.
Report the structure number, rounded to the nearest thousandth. 0.021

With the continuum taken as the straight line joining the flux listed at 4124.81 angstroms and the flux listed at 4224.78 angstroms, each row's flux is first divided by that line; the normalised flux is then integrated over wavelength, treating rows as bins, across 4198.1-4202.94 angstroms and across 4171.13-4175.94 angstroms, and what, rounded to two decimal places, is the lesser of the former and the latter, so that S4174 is 5.72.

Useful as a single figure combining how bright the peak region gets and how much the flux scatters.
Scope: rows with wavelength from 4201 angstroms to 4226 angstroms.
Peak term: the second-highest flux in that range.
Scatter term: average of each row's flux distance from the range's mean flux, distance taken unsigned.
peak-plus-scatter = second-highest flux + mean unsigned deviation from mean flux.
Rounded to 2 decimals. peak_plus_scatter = 9.11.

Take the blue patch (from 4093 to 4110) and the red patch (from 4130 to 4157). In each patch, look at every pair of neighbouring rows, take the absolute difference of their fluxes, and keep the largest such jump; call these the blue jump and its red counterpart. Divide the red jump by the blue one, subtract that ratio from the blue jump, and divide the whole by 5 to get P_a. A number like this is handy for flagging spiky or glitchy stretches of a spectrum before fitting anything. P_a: -0.17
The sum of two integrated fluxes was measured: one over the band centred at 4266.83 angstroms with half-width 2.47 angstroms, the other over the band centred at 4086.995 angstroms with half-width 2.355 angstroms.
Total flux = 69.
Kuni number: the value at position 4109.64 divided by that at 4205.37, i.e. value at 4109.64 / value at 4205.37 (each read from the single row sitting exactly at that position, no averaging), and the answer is 0.88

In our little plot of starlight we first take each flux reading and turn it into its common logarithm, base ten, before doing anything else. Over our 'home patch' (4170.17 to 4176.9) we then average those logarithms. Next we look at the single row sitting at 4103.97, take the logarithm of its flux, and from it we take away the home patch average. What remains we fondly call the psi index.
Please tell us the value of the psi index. -0.068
